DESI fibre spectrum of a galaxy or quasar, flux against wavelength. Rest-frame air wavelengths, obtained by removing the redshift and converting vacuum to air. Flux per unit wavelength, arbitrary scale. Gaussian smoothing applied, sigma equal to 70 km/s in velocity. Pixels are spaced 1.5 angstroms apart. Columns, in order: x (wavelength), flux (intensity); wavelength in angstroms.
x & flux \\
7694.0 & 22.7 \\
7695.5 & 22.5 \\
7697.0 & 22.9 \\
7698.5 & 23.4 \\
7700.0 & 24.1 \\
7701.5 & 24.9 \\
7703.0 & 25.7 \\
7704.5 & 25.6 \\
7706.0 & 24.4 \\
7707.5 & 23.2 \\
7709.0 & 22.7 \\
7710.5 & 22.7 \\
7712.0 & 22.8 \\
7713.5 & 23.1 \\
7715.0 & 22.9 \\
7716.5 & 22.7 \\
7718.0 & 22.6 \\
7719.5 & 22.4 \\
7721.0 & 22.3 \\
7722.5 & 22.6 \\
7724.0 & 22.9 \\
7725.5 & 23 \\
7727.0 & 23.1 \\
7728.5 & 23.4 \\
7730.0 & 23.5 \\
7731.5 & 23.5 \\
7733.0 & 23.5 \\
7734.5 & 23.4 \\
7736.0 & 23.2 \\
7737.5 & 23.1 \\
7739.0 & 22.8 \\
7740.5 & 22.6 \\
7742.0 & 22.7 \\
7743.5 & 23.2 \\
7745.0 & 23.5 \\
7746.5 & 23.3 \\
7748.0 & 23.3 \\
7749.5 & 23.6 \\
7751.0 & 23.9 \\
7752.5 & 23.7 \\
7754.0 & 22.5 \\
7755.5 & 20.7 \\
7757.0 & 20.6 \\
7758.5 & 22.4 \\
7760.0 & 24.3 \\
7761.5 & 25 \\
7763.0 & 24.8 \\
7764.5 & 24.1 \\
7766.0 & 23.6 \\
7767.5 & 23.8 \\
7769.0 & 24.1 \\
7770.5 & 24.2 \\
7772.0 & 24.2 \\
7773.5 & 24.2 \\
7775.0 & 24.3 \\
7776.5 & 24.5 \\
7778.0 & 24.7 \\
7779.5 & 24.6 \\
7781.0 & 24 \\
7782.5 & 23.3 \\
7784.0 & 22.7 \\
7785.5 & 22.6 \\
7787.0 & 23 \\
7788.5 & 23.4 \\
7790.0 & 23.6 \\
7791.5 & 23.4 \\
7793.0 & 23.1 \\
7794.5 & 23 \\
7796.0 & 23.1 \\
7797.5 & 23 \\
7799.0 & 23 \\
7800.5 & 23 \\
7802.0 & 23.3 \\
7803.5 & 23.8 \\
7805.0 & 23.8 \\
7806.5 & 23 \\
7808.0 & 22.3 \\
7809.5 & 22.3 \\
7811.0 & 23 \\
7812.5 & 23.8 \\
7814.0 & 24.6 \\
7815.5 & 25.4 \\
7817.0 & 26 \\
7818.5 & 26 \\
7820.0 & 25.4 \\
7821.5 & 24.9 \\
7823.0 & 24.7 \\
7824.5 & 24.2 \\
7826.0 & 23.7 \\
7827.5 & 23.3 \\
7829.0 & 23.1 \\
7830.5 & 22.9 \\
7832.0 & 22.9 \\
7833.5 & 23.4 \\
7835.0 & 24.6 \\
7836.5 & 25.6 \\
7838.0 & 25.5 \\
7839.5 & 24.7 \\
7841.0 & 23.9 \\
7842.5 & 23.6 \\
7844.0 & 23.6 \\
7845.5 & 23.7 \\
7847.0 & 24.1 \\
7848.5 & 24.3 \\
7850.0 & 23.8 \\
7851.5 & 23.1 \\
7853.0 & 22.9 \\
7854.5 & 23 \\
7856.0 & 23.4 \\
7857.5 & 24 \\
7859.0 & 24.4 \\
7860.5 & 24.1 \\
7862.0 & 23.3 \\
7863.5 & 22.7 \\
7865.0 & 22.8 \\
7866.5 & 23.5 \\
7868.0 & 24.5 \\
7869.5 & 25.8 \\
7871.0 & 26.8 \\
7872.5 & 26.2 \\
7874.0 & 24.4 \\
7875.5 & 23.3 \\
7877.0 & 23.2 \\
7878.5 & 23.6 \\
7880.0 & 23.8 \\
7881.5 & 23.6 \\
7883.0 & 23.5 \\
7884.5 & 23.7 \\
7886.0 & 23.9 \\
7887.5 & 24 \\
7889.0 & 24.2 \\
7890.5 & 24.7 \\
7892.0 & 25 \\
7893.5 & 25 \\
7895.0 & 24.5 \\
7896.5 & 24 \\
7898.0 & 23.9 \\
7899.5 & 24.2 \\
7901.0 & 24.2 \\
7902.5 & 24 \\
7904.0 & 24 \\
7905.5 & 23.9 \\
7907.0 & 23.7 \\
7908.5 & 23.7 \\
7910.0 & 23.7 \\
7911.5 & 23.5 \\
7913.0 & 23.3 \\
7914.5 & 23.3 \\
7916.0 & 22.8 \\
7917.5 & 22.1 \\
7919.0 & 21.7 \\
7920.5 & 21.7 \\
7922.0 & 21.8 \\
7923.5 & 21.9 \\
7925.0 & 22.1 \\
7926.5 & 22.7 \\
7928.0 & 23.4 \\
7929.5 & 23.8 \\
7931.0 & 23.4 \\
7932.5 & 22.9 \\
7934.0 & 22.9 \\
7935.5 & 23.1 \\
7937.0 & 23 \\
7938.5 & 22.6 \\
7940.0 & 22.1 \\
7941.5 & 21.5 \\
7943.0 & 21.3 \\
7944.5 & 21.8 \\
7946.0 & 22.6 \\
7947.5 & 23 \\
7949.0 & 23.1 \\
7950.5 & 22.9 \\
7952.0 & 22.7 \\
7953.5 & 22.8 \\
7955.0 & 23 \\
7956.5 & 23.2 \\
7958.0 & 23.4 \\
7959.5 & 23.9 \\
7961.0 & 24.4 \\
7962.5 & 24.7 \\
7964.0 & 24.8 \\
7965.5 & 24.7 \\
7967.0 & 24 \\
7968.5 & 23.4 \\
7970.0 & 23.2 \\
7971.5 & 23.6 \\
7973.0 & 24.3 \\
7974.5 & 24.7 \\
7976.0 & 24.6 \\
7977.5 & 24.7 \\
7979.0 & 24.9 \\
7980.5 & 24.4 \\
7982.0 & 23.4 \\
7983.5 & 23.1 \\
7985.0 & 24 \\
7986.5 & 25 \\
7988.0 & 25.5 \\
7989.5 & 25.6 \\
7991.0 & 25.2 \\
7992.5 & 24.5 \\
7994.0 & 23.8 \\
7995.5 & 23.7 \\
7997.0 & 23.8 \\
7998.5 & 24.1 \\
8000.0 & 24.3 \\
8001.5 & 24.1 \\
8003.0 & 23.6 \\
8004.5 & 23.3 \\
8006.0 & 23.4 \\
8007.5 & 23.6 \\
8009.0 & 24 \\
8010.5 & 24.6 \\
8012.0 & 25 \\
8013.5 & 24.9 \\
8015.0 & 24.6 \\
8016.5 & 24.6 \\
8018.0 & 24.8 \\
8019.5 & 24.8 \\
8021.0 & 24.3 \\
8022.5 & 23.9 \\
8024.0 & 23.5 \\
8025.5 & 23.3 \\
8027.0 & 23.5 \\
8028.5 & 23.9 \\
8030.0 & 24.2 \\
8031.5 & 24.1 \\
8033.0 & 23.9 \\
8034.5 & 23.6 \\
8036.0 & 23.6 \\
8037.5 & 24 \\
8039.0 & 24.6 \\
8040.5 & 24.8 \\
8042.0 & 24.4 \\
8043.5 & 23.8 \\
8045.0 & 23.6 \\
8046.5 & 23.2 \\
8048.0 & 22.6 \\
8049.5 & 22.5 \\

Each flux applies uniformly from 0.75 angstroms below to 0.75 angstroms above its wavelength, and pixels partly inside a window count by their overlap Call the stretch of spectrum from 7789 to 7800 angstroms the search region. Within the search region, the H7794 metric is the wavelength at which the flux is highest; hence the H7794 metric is 7790.0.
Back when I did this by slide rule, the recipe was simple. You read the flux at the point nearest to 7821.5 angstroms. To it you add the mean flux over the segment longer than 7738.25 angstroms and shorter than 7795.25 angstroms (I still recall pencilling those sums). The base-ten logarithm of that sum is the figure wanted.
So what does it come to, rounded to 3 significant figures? 1.68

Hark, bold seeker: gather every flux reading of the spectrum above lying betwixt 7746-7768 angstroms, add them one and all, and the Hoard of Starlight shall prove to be 350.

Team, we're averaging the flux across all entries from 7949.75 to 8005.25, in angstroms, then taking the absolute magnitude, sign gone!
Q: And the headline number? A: 24.0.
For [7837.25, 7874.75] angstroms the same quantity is 24.1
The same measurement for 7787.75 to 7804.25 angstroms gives 23.2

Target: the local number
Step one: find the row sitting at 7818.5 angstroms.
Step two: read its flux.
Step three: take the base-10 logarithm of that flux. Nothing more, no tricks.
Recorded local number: 1.41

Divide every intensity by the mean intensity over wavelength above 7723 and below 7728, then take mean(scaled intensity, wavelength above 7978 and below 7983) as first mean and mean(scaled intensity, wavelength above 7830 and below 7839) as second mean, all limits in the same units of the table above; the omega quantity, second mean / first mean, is 1.00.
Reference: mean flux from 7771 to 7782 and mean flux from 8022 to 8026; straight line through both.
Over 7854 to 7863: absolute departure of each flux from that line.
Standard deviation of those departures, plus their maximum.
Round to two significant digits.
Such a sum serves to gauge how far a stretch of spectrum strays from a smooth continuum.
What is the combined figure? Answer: 1.5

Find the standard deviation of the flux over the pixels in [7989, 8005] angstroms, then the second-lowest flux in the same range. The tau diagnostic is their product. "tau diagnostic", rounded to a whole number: 16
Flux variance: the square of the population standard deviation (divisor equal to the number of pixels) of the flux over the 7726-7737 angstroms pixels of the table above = 0.02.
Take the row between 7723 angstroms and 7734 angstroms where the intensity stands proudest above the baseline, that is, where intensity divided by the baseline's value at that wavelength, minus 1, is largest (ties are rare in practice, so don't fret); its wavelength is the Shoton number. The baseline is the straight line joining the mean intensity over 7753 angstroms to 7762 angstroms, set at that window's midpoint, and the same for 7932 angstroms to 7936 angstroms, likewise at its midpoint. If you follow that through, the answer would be 7730.0 angstroms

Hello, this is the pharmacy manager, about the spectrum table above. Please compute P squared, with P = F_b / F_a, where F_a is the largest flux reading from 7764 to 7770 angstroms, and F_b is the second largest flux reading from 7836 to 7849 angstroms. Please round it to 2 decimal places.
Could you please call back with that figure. 1.12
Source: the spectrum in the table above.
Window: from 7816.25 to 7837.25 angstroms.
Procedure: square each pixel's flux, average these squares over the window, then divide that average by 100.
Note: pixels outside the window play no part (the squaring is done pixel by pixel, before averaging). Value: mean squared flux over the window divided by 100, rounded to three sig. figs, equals 5.93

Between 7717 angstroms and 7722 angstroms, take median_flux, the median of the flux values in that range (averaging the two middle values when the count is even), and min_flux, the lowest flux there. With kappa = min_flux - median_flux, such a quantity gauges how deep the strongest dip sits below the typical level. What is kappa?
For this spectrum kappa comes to -0.10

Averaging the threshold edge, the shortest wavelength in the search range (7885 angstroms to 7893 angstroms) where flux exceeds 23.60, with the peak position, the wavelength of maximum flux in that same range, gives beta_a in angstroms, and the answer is 7889.0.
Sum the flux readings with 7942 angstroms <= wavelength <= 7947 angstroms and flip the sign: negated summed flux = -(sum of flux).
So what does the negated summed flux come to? -66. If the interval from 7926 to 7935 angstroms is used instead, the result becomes -139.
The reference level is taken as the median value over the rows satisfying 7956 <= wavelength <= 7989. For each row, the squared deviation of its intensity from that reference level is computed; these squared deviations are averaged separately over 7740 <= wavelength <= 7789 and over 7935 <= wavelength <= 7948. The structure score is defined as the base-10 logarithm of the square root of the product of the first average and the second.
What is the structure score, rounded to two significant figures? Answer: 0.45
